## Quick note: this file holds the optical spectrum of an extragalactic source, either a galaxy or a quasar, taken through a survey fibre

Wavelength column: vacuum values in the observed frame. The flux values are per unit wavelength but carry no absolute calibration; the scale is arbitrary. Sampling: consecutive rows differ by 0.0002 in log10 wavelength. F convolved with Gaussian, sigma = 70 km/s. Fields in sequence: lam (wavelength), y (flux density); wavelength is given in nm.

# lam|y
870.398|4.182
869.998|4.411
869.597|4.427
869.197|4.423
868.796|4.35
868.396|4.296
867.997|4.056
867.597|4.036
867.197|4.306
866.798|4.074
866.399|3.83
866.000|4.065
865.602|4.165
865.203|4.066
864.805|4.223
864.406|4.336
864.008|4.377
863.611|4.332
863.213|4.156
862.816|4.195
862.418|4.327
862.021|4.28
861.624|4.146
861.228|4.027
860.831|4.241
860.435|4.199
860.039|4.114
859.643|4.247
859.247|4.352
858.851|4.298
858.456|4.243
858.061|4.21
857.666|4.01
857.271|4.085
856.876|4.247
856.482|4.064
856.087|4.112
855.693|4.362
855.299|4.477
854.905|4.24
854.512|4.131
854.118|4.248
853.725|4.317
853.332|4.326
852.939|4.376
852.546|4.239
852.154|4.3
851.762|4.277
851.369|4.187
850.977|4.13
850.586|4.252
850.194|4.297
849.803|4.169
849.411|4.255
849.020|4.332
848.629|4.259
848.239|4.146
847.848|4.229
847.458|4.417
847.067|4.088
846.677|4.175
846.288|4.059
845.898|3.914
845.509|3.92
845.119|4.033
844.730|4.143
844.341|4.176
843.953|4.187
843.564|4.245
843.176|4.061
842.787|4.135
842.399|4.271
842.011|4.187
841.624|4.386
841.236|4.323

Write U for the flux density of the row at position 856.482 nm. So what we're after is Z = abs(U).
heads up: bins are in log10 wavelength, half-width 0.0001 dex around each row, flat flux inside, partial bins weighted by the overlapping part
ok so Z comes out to 4.06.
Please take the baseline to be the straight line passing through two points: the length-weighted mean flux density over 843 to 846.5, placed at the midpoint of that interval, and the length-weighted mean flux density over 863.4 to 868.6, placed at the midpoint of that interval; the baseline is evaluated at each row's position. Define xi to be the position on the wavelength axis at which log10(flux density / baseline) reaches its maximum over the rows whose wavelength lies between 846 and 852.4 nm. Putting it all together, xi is 847.458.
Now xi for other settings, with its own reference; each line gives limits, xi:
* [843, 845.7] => 843.564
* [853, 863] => 855.299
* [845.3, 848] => 847.458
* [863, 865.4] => 864.008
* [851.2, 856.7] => 855.299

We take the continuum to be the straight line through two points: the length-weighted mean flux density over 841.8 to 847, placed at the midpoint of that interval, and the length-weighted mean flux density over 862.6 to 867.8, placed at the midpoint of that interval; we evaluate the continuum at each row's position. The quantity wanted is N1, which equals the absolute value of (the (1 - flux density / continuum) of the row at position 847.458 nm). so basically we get 0.07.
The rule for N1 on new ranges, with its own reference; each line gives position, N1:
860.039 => 0.01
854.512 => 0.00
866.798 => 0.02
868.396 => 0.03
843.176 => 0.01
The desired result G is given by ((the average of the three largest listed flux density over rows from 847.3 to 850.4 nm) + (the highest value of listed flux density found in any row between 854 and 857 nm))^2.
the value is 77.9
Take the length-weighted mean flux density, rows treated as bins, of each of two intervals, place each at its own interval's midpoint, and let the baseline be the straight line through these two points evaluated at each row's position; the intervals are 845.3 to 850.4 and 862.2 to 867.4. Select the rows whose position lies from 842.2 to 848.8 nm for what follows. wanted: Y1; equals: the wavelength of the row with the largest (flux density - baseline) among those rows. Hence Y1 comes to 847.458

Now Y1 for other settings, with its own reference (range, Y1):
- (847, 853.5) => 847.458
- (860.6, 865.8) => 864.008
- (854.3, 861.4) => 855.299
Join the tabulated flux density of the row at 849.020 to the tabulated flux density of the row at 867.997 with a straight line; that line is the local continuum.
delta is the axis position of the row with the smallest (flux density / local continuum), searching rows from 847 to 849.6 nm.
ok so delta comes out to 847.067 nm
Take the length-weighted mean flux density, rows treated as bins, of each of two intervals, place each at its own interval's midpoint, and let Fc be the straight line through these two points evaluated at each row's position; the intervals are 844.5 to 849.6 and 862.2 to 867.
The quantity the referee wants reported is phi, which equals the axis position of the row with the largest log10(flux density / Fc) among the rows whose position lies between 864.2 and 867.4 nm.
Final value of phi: 864.406 nm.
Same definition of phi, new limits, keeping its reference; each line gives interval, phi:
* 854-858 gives 855.299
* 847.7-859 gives 855.299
